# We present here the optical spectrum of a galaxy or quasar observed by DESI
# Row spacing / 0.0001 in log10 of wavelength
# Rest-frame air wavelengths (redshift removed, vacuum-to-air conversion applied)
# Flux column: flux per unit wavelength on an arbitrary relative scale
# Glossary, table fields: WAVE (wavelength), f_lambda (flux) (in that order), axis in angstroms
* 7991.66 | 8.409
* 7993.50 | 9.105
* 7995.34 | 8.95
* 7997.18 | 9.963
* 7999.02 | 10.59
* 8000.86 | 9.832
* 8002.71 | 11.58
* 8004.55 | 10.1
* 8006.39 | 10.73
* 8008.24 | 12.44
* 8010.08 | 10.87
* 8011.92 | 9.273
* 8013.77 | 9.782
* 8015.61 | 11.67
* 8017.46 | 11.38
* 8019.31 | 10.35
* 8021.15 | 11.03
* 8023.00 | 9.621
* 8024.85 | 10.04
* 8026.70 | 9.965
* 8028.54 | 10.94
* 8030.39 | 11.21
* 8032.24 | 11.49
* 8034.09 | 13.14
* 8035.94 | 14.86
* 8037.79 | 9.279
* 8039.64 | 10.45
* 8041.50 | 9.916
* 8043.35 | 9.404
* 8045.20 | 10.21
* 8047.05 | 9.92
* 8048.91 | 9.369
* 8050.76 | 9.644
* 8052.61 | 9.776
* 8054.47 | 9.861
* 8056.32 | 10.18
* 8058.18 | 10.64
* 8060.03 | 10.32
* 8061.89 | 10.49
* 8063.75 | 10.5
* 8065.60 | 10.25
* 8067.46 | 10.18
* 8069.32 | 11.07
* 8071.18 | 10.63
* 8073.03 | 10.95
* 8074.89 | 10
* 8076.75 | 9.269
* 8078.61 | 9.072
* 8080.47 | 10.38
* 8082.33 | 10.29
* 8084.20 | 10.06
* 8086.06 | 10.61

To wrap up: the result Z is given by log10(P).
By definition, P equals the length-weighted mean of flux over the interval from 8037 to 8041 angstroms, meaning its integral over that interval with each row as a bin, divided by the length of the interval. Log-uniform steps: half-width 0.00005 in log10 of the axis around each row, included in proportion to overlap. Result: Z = 0.99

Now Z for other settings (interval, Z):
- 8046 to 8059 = 1.00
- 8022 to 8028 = 1.00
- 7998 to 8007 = 1.02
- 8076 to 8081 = 0.98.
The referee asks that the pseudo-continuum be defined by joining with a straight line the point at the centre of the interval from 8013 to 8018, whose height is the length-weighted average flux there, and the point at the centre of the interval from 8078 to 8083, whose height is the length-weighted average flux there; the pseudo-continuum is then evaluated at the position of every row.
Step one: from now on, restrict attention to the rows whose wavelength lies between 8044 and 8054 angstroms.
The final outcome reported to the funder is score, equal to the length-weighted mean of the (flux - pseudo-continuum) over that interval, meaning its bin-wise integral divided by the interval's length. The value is -0.7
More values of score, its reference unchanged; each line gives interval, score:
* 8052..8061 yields -0.1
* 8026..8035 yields 0.7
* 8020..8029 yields -0.5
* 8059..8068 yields 0.1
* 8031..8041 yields 1.1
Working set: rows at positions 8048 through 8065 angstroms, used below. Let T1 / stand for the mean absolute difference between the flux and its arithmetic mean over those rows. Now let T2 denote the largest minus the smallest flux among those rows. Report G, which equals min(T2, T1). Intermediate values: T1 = 0.4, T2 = 1.3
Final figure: 0.38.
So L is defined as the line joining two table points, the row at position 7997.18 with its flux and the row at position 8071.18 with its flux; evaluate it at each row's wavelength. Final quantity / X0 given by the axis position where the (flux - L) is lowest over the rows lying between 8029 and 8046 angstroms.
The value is 8037.79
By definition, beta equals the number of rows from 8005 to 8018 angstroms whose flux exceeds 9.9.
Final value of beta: 5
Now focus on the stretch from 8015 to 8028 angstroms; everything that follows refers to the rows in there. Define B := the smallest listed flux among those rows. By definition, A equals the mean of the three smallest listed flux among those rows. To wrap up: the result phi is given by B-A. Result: -0.25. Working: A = 9.9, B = 9.621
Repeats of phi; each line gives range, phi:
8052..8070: -0.16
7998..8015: -0.36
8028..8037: -0.27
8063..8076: -0.14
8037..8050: -0.07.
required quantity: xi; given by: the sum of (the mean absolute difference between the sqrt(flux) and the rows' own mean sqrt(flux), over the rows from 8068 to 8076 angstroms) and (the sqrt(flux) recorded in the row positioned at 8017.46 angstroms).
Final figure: 3.43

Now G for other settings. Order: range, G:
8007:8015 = 1.06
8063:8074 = 0.29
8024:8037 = 1.34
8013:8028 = 0.66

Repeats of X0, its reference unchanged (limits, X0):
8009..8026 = 8011.92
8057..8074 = 8067.46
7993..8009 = 7995.34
